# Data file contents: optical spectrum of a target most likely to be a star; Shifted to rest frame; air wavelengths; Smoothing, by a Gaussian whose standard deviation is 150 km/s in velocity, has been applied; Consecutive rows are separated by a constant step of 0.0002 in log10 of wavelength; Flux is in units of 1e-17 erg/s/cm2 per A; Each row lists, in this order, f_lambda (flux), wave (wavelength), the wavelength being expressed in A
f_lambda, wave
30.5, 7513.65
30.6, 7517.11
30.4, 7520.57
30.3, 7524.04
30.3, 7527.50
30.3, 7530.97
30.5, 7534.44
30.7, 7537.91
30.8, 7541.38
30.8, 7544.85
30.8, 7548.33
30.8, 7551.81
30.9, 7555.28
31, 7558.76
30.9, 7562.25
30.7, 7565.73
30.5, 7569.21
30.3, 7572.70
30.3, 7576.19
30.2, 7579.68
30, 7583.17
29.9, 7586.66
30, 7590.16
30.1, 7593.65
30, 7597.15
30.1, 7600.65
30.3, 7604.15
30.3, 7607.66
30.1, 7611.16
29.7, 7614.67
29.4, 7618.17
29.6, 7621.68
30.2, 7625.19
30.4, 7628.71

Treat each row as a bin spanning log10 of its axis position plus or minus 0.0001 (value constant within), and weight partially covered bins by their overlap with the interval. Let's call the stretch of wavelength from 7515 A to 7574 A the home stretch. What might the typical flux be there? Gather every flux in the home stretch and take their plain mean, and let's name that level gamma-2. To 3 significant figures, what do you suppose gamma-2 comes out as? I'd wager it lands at 30.6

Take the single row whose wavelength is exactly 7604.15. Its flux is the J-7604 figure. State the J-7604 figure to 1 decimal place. 30.3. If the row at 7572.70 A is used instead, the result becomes 30.3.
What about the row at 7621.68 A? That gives 29.6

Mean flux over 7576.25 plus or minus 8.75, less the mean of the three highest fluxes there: -0.11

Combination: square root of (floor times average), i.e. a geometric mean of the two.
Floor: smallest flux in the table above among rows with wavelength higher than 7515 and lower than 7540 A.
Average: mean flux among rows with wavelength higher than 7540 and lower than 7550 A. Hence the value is 30.5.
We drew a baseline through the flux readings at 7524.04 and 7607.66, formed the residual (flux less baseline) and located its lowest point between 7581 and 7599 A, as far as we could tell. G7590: 7586.66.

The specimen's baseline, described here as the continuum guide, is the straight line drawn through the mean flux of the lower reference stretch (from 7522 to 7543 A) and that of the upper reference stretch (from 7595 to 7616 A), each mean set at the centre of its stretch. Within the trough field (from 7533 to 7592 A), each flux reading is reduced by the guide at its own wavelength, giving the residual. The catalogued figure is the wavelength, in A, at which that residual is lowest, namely 7586.66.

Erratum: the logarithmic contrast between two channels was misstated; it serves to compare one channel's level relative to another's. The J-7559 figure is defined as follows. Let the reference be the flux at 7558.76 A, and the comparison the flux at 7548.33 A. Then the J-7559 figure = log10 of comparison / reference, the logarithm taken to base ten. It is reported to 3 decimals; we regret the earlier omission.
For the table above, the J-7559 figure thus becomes -0.003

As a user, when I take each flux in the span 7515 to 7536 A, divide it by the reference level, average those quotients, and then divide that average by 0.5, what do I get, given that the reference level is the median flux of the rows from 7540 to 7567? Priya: 1.97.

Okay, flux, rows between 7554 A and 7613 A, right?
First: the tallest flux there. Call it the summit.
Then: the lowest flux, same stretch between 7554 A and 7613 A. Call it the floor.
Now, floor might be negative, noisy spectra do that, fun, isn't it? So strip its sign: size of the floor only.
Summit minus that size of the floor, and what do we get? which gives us 1.1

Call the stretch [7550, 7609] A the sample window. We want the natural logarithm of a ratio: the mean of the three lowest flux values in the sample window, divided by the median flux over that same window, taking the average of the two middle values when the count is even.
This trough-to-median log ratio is -0.0111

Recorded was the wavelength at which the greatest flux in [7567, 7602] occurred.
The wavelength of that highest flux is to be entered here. 7569.21 A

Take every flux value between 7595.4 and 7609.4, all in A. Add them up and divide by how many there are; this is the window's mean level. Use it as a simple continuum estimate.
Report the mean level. 30.2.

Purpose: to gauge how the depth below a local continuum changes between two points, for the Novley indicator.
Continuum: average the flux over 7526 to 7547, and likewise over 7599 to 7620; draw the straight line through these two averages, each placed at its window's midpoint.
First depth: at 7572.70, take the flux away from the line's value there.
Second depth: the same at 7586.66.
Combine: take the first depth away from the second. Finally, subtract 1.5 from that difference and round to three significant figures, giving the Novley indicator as -1.21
